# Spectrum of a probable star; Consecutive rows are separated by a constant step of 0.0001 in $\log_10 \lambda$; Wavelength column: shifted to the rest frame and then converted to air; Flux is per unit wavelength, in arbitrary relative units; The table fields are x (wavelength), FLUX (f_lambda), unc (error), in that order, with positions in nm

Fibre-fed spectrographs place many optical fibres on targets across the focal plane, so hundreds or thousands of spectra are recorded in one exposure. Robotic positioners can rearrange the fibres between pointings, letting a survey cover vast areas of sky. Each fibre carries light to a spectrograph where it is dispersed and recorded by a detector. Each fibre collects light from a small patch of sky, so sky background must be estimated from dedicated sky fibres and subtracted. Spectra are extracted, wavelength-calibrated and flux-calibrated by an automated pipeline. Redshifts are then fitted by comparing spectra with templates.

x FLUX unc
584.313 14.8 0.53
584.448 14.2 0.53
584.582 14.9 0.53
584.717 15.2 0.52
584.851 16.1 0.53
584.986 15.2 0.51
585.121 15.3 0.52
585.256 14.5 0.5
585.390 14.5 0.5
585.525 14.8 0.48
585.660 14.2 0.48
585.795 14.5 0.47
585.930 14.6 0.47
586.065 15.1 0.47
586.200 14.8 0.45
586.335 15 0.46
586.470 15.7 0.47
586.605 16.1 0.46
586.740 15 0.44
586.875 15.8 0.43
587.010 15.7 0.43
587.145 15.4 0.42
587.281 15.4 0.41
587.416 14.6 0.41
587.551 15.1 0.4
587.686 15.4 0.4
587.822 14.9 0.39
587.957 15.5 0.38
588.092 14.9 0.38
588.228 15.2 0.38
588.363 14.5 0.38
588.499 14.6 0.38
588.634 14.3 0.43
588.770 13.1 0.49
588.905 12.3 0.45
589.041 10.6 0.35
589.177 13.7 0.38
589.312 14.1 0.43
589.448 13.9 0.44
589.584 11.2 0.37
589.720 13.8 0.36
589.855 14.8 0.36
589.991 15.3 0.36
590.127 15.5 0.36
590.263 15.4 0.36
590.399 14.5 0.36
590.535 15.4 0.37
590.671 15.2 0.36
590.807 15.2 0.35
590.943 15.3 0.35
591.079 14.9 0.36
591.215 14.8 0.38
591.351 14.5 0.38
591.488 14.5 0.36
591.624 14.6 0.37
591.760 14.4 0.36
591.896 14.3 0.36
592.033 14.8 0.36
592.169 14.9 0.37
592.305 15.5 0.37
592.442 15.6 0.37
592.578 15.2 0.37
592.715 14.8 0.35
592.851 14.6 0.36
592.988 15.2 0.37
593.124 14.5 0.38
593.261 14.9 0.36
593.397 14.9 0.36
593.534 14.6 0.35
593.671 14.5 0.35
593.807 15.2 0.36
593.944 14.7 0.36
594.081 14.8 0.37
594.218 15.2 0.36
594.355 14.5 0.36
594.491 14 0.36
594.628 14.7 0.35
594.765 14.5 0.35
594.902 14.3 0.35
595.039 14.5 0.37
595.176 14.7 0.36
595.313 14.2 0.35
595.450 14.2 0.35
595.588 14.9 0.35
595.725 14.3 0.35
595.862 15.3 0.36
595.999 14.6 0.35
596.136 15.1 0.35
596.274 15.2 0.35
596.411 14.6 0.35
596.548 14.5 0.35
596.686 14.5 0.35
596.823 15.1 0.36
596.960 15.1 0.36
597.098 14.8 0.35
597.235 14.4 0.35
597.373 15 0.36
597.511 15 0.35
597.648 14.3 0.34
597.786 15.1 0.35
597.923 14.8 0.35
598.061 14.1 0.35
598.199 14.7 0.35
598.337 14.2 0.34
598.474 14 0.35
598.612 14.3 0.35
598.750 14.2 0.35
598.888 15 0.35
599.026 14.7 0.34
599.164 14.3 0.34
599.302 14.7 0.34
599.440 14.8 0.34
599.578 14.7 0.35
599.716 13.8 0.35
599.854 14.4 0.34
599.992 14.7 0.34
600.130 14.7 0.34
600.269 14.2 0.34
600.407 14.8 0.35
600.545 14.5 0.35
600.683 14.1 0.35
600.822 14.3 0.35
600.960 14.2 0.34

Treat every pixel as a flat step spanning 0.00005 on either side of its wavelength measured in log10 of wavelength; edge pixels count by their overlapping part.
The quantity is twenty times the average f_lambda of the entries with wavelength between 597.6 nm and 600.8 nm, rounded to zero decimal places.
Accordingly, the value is 290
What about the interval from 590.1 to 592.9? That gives 299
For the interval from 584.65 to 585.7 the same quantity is 300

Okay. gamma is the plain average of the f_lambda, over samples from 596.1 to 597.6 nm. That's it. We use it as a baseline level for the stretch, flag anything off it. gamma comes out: 14.8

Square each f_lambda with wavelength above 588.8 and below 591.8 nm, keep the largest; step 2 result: 240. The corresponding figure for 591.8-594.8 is 243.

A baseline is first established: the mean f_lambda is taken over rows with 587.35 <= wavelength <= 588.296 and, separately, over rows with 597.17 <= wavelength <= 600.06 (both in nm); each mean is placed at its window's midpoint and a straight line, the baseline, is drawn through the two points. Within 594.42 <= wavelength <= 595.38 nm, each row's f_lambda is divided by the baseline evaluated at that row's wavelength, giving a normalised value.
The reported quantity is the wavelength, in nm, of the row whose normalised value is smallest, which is 594.491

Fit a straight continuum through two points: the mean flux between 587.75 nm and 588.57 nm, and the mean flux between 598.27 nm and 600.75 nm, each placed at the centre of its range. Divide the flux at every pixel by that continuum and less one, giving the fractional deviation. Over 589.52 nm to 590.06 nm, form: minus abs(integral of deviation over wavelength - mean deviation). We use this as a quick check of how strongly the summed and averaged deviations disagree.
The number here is -0.033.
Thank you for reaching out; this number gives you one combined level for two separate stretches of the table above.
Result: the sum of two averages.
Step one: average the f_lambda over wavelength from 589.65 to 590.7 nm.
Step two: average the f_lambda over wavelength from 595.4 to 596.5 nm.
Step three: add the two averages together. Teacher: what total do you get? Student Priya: 29.8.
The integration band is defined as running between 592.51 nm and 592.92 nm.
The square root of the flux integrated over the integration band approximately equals 2.47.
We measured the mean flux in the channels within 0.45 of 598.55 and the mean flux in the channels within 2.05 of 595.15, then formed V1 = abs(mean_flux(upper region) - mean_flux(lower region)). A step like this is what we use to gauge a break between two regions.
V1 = 0.30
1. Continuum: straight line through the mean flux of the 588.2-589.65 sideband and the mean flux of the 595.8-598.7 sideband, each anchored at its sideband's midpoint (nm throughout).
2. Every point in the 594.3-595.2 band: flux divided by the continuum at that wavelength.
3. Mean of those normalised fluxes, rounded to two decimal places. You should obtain 1.01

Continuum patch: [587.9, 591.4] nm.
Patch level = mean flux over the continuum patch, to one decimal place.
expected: 14.3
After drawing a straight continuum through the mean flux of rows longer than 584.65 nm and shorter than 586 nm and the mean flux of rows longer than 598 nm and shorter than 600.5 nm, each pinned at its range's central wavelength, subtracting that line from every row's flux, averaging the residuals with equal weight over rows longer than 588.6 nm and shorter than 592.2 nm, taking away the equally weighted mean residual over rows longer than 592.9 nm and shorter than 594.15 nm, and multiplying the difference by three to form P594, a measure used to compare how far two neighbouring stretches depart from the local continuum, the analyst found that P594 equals -1.9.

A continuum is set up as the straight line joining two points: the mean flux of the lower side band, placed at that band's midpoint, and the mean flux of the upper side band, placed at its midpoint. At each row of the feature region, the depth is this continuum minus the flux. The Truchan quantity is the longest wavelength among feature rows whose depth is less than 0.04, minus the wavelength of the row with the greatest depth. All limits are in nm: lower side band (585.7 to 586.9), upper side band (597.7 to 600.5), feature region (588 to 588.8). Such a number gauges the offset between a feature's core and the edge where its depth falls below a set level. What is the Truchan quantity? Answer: -0.54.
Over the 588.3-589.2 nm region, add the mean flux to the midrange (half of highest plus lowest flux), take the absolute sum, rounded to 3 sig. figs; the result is 25.9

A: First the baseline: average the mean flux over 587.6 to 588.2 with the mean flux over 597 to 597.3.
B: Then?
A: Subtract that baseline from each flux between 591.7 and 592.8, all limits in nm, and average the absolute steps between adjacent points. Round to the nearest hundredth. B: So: 0.31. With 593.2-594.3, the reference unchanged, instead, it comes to 0.30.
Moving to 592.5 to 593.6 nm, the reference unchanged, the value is 0.37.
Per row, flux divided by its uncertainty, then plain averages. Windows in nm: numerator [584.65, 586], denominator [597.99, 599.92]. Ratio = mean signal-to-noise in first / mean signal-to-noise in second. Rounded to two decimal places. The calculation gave 0.72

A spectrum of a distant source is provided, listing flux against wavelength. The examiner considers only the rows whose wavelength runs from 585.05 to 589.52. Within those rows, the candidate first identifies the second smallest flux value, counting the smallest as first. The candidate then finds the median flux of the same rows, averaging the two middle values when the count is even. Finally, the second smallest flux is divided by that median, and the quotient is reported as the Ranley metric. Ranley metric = 0.831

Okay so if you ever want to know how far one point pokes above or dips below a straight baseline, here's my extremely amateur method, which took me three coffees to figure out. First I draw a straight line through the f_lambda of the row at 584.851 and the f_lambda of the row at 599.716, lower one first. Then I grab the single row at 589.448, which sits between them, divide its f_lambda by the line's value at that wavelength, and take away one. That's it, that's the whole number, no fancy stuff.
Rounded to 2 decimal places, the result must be -0.10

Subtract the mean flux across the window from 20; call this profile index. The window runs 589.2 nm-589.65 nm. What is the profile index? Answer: 6.9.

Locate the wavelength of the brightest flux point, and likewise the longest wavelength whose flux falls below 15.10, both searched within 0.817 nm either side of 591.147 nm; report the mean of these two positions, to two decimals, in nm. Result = 591.22 nm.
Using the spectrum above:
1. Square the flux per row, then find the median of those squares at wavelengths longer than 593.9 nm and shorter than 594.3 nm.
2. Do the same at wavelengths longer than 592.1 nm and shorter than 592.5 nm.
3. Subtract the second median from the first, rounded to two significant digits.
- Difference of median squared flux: -21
